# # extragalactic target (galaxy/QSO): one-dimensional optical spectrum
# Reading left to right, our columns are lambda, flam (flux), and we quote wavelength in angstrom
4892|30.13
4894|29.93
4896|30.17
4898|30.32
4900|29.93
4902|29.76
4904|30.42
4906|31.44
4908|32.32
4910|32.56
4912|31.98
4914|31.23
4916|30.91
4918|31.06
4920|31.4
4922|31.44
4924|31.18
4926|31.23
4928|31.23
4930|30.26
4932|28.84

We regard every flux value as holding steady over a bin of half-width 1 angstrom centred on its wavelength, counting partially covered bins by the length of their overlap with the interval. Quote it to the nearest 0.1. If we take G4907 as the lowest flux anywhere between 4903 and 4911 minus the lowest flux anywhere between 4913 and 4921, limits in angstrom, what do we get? -0.5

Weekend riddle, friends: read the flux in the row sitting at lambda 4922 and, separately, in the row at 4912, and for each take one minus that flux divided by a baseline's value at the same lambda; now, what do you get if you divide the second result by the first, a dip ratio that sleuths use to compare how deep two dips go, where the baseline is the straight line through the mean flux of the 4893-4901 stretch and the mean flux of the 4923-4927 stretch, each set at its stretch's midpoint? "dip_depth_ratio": 3.7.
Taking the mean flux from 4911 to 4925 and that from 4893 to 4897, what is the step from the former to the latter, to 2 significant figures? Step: -1.3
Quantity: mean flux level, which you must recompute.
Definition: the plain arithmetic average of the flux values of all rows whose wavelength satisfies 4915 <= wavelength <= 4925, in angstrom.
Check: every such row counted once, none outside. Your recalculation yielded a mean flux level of 31.2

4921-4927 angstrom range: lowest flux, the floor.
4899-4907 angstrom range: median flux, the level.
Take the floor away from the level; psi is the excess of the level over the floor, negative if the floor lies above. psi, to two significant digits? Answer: -1.0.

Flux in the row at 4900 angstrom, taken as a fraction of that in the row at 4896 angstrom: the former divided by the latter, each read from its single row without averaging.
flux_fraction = 0.99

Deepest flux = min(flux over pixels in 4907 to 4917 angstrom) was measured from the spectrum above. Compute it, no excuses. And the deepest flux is 30.91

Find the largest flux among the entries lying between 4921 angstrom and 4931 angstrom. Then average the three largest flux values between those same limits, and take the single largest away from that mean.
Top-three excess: -0.14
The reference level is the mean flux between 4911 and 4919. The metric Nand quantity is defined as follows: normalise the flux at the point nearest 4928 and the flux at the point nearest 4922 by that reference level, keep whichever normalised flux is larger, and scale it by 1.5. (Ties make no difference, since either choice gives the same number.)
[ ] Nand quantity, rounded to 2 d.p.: 1.51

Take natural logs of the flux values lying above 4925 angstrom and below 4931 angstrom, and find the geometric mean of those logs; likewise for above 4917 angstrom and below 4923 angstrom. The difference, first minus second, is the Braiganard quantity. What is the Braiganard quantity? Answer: -0.013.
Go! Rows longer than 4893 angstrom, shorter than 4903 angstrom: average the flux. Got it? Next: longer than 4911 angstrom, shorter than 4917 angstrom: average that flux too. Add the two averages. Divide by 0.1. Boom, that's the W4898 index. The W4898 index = 614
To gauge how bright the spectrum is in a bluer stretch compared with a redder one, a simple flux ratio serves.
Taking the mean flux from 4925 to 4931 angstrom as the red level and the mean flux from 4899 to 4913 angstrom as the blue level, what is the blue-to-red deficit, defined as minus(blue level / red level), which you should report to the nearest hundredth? -1.01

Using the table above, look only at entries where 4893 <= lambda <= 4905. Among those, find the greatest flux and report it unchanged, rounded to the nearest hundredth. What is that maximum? 30.42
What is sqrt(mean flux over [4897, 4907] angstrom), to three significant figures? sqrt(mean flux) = 5.51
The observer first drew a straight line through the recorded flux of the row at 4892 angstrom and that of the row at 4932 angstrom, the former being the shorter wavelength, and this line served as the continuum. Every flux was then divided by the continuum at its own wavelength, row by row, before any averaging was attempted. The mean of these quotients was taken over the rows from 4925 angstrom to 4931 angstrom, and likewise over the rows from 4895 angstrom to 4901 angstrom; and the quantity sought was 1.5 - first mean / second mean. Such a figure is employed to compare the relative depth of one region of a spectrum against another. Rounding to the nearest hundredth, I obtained 0.44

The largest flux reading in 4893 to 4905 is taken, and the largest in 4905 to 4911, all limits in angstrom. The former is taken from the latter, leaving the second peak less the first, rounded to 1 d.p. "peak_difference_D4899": 2.1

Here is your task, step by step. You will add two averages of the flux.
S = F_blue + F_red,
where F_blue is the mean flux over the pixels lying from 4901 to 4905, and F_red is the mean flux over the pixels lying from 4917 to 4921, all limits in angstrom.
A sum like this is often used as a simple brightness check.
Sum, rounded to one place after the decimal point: 61.3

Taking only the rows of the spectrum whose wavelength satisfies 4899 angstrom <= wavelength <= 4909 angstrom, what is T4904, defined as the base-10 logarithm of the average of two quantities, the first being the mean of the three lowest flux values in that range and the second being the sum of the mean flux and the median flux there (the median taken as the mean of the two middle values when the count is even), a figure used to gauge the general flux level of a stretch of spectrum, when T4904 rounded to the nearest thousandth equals 1.659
